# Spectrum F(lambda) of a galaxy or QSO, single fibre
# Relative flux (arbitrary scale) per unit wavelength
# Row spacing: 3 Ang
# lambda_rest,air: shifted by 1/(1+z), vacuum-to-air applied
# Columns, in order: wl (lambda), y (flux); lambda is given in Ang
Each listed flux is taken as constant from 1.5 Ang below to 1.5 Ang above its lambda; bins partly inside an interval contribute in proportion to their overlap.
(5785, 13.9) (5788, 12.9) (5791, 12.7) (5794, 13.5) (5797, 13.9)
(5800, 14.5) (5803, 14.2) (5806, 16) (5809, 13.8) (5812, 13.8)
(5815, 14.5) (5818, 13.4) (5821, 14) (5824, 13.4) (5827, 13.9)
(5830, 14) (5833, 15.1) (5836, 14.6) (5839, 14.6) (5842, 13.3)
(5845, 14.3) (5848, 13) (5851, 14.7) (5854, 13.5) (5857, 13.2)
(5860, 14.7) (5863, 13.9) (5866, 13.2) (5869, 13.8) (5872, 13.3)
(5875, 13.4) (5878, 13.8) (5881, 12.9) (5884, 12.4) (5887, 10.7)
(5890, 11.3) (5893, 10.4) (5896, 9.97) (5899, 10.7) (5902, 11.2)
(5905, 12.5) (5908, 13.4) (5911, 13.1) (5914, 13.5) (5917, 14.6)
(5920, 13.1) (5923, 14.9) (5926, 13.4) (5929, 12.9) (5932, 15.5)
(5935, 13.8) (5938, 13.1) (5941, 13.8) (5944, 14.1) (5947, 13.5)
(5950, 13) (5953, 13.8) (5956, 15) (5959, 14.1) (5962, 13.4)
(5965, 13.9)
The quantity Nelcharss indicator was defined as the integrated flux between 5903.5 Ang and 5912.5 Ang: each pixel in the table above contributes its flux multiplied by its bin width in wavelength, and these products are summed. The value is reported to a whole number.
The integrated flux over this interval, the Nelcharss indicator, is 117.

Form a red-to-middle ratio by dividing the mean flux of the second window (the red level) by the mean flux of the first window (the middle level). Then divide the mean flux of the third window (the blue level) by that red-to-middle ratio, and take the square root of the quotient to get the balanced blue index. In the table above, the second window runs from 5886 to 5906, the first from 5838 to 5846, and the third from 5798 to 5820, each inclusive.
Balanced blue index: 4.28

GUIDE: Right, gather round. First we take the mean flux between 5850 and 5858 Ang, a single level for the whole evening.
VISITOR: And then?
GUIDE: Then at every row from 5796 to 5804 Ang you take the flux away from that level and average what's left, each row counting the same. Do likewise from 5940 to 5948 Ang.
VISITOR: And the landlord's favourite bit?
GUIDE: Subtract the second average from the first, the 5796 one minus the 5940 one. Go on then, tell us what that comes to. -0.4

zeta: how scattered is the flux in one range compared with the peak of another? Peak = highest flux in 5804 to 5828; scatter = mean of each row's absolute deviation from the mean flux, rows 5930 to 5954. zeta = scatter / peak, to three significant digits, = 0.0305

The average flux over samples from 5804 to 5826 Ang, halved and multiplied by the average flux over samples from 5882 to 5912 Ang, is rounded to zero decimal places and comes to 82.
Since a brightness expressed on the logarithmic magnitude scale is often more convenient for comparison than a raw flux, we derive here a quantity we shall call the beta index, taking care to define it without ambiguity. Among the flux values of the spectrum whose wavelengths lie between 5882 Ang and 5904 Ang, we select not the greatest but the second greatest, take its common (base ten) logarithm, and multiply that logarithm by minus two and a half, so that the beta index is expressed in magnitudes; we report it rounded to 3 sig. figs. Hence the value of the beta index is -2.63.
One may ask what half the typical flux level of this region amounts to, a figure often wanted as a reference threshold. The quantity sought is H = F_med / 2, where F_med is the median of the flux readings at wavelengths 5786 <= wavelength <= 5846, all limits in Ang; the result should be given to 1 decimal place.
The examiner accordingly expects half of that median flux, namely 7.0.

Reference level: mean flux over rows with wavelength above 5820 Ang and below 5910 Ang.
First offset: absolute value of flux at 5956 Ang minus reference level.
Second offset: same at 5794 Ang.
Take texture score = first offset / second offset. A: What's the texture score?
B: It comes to 4.8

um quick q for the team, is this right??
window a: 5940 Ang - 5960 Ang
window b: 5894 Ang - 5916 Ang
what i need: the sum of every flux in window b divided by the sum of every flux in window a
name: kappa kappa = 0.87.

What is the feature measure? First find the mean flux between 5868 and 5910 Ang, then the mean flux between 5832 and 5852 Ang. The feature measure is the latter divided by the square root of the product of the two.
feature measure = 1.08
